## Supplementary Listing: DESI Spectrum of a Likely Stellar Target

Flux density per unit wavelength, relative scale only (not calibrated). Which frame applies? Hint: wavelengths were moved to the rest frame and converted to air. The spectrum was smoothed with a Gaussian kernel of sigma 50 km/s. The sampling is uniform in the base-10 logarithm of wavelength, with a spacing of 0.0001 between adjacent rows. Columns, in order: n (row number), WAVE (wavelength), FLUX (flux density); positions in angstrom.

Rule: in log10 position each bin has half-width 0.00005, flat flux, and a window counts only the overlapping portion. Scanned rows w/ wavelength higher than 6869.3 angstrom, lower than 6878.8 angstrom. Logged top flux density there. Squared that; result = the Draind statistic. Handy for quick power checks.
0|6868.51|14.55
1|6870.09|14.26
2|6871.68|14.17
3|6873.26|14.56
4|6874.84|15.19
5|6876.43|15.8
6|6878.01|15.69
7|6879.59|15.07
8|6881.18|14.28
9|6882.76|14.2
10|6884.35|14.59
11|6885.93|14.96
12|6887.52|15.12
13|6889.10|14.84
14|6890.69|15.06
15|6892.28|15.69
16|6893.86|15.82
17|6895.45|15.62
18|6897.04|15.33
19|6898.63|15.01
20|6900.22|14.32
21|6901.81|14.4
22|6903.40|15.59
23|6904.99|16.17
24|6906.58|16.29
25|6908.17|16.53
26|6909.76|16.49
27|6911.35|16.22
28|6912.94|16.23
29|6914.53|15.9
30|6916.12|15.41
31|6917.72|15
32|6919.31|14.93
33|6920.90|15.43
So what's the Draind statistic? 250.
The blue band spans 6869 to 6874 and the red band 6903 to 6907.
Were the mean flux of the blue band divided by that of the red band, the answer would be 0.89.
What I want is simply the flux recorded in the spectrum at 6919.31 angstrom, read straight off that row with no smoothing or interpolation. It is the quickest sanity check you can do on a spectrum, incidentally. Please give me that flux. 14.93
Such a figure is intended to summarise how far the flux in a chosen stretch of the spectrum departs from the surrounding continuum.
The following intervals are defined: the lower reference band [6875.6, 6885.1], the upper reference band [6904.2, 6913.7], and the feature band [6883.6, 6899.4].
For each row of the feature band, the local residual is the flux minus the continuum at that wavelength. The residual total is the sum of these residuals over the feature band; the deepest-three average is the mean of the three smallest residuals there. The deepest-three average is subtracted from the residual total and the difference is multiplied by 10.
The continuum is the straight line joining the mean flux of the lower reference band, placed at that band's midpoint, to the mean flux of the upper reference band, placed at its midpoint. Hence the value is -21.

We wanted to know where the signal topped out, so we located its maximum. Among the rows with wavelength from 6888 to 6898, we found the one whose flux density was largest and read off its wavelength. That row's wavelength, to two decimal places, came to 6893.86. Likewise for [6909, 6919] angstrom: 6909.76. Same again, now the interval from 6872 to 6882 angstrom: 6876.43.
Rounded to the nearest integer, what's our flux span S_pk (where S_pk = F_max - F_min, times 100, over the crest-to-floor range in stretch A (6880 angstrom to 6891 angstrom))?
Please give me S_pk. 92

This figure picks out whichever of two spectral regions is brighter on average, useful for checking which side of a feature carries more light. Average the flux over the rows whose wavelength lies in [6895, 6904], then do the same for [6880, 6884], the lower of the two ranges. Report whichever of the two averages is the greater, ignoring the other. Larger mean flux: 15.0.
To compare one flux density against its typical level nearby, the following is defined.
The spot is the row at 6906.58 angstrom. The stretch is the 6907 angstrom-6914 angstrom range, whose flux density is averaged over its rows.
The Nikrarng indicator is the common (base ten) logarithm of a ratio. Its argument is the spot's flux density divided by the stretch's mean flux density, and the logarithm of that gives -0.002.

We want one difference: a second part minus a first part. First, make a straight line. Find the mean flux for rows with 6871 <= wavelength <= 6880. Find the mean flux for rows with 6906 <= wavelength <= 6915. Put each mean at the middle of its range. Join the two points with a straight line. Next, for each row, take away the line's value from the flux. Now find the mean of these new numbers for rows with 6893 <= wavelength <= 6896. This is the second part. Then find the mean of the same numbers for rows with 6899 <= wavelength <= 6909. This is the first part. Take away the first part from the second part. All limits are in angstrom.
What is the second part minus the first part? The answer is 0.5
